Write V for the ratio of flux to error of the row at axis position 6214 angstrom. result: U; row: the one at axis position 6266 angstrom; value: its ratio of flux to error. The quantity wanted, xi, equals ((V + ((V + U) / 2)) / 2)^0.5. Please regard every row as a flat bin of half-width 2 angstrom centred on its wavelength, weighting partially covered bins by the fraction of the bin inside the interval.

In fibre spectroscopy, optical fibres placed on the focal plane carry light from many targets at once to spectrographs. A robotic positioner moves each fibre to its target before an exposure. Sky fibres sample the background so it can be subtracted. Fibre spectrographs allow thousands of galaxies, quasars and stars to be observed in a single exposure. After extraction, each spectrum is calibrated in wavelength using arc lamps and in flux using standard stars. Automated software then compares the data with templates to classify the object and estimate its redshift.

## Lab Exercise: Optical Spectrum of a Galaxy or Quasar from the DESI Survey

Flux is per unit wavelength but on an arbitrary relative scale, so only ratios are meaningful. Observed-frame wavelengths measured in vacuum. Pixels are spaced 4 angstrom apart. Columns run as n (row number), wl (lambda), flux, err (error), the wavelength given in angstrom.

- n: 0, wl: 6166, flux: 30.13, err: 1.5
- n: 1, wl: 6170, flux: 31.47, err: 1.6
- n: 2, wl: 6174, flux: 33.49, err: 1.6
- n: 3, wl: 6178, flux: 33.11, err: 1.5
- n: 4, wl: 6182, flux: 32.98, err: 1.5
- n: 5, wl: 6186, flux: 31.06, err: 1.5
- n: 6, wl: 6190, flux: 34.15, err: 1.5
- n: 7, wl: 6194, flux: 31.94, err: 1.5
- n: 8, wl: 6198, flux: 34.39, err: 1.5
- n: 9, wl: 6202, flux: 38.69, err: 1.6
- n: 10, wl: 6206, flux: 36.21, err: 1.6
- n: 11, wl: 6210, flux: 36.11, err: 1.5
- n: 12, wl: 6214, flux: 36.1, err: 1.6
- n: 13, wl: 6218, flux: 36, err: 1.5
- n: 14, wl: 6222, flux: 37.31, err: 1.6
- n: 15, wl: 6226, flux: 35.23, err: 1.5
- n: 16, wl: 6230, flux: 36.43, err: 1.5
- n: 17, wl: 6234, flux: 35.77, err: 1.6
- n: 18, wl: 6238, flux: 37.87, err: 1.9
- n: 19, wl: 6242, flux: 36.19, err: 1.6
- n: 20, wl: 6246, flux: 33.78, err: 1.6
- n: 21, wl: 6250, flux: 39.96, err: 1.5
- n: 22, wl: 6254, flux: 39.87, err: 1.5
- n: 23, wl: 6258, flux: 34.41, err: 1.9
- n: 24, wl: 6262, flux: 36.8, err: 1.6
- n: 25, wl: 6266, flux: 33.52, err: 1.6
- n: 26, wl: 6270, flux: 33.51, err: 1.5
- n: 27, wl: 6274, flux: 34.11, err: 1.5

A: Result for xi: 4.71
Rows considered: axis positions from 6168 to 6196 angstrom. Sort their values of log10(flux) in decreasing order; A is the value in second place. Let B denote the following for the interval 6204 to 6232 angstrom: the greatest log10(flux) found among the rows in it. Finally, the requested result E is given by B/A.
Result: 1.03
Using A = 1.52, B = 1.57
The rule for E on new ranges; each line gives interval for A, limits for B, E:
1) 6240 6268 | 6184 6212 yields 0.99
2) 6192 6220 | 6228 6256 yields 1.03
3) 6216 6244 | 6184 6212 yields 1.01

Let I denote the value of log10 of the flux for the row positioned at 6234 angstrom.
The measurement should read 1.55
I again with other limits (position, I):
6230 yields 1.56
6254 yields 1.60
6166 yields 1.48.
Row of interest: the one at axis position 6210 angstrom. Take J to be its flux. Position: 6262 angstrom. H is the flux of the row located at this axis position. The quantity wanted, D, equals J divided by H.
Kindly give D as 0.98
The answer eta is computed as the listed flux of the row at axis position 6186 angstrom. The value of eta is 31.06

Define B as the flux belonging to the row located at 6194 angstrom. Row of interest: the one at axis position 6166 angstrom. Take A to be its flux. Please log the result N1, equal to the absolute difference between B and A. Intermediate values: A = 30.13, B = 31.94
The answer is 1.8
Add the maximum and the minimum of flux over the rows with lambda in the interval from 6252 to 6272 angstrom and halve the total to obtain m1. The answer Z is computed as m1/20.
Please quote 1.83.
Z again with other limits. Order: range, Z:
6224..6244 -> 1.83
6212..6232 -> 1.81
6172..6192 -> 1.63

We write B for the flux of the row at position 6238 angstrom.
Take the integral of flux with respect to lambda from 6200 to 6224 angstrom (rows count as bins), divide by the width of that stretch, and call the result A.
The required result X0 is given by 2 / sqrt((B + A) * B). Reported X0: 0.038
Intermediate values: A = 36.7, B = 37.87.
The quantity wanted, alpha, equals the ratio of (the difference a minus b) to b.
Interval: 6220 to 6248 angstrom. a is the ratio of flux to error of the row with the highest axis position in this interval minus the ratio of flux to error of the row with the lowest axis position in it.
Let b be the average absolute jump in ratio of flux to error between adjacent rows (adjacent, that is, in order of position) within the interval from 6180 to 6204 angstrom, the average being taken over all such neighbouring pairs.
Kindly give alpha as -2.4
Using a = -2.2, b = 1.5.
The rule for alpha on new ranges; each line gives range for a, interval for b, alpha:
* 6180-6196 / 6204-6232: -1.7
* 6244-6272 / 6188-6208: -0.2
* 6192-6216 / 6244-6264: -0.7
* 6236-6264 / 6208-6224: 1.5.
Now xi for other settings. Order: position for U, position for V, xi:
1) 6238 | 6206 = 4.69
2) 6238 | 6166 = 4.48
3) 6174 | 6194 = 4.60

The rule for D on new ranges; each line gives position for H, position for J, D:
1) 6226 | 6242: 1.03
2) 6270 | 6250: 1.19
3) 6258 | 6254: 1.16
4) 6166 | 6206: 1.20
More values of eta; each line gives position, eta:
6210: 36.11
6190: 34.15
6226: 35.23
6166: 30.13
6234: 35.77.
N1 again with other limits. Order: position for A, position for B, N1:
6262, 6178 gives 3.7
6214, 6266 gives 2.6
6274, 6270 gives 0.6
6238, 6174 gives 4.4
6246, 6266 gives 0.3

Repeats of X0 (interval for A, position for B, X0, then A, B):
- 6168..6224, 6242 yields 0.040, 34.5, 36.19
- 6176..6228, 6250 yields 0.037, 34.9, 39.96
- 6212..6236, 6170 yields 0.043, 36.1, 31.47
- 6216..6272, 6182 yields 0.042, 36.2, 32.98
